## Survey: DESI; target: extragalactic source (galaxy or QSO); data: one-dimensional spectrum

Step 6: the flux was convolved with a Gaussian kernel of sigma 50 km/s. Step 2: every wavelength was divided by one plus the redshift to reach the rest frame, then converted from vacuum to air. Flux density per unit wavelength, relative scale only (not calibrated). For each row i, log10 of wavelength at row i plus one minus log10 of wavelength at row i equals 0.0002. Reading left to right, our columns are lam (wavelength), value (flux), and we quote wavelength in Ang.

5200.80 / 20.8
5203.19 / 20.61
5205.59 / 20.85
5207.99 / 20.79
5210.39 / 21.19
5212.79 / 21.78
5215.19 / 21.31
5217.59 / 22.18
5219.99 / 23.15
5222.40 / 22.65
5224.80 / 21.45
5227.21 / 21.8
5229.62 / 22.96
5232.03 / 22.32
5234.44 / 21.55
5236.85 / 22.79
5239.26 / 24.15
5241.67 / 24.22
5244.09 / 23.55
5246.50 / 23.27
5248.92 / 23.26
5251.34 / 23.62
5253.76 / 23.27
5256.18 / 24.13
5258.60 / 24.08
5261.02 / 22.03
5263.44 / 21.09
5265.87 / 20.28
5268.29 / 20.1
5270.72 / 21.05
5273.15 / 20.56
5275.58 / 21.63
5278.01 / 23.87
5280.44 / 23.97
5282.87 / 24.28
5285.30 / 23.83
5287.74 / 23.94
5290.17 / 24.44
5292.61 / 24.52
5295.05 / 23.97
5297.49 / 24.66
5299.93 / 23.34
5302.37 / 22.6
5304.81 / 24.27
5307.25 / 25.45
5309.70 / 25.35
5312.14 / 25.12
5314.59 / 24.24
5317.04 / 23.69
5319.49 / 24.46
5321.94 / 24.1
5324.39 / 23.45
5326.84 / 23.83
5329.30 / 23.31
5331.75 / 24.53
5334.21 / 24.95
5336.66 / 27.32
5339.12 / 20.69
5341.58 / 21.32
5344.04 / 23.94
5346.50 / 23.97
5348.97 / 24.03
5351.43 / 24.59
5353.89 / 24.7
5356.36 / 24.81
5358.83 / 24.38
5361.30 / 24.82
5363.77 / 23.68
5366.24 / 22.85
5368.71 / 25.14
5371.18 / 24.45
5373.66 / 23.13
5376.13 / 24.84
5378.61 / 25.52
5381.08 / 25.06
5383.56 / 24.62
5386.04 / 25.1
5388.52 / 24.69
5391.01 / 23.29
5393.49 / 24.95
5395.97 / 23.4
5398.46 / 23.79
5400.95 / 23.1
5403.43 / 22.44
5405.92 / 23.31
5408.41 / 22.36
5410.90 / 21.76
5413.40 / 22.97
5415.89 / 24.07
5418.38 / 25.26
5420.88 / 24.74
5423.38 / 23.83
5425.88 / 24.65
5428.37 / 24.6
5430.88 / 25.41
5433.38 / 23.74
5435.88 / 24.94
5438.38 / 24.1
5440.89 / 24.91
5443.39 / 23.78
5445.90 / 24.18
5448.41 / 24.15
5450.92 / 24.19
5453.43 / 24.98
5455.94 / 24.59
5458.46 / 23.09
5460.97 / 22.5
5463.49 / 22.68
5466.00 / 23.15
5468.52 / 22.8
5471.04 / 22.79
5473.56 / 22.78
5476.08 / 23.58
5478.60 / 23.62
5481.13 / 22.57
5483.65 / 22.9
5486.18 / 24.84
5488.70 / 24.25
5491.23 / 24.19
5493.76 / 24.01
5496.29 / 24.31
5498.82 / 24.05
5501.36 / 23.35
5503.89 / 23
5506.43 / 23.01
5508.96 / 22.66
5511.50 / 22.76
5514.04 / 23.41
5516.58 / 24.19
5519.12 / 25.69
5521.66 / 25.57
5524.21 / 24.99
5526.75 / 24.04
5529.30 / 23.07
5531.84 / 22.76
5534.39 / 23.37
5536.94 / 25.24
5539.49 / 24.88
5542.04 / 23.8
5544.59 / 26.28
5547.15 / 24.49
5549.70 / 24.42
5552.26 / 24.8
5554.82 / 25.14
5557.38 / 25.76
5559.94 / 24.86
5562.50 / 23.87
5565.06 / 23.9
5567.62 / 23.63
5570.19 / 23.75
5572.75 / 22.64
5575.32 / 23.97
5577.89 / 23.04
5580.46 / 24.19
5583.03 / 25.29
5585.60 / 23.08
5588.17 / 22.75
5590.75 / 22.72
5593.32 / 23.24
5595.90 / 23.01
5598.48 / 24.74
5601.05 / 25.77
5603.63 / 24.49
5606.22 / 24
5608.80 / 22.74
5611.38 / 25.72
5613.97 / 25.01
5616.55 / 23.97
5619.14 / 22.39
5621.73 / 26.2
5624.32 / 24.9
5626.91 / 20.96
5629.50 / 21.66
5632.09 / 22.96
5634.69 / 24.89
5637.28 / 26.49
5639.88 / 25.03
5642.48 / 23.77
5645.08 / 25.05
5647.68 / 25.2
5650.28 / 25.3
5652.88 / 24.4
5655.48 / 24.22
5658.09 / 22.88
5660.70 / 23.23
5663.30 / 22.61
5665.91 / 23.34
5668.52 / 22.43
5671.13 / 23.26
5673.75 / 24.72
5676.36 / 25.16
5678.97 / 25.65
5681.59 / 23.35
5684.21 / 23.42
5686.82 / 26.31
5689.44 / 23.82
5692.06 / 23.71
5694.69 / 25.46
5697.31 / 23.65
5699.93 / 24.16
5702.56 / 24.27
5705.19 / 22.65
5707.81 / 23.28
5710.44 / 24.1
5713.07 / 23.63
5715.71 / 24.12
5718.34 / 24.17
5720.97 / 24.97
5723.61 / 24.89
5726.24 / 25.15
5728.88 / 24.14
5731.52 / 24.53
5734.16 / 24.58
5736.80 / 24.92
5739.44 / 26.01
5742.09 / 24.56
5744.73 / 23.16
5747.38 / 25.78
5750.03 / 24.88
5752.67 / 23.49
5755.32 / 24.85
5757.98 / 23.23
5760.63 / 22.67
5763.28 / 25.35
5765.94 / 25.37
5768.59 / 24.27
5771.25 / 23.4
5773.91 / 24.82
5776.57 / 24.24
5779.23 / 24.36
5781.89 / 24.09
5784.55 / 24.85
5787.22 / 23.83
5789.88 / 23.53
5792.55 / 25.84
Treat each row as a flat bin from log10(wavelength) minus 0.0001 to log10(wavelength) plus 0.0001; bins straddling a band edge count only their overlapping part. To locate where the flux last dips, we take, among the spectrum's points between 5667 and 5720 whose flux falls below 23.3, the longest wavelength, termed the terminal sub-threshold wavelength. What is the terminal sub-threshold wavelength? 5707.81 Ang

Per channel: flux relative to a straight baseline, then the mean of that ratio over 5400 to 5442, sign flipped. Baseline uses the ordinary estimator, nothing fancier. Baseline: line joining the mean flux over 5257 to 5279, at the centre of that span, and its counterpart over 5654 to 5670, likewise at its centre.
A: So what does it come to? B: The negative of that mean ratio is -1.08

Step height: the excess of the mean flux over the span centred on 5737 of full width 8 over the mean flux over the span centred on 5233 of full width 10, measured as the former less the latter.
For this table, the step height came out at 2.8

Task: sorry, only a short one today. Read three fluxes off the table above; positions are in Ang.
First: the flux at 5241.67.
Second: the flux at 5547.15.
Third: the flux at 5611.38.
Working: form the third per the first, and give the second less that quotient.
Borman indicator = 23.4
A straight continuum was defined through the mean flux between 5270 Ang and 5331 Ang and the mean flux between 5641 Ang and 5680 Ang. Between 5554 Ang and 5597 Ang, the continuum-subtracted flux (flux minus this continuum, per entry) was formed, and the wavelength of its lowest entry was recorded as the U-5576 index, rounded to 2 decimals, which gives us 5572.75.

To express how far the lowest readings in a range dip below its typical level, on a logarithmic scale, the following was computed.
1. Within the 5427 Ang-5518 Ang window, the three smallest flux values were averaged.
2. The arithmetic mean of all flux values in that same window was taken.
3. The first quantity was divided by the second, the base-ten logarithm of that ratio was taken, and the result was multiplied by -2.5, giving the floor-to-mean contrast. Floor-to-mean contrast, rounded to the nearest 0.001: 0.054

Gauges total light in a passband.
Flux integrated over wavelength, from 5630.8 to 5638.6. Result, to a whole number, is 193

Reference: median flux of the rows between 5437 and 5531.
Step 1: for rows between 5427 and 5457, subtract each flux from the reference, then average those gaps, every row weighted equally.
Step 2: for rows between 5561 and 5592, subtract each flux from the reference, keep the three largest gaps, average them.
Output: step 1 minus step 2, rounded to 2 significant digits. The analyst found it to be -1.8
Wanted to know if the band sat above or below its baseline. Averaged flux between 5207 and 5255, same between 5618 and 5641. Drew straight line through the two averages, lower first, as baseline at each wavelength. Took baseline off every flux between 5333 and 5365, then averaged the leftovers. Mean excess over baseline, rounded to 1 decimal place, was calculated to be 1.1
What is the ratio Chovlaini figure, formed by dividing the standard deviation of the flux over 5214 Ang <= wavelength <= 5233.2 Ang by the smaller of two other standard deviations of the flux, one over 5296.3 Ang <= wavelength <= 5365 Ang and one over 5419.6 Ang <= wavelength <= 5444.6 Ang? 1.2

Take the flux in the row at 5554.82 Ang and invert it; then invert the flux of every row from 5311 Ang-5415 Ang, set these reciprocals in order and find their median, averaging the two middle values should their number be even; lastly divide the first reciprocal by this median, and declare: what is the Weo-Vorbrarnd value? 0.96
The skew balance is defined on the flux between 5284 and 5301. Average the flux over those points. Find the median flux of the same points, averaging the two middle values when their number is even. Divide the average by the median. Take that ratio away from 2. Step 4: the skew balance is 0.99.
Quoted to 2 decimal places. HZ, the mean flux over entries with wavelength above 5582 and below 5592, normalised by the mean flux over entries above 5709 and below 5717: 0.98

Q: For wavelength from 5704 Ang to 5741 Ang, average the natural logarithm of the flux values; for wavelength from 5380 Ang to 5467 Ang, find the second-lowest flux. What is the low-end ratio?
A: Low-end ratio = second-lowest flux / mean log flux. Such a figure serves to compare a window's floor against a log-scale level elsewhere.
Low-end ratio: 7.0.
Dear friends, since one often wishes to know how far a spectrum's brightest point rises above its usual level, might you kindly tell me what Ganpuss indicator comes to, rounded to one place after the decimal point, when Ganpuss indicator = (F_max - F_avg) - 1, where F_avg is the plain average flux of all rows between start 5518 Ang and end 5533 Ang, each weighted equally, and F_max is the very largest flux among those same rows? 0.3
